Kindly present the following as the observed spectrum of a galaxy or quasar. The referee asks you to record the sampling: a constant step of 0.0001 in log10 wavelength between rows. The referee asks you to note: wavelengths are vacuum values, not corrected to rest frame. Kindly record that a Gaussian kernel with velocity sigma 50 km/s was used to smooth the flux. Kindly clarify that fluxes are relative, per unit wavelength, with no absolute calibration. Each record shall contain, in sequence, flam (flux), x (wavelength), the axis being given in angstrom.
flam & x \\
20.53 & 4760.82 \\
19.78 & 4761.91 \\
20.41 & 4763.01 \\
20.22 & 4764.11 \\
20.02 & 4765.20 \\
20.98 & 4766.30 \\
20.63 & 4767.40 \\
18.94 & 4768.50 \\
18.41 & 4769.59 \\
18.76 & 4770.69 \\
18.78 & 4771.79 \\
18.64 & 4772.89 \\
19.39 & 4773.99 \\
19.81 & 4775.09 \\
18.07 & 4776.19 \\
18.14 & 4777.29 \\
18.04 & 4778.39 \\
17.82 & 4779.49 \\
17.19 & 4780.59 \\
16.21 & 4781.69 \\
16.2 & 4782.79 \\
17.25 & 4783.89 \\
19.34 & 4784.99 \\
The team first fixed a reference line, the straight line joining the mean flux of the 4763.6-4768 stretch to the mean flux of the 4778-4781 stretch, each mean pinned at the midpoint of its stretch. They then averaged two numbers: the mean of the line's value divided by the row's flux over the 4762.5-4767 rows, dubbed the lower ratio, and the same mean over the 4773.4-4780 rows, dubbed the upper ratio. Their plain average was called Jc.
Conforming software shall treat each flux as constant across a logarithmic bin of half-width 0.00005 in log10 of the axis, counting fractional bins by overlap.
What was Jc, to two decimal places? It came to 1.00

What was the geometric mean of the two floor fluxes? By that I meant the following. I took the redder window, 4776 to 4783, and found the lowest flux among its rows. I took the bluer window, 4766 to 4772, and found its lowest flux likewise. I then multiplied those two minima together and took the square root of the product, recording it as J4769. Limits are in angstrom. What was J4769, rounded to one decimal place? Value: 17.3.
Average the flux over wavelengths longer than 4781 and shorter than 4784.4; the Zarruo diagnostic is 16.6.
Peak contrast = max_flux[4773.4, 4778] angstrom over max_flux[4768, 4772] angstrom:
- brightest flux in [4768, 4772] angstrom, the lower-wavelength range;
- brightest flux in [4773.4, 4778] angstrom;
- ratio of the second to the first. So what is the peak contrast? 1.046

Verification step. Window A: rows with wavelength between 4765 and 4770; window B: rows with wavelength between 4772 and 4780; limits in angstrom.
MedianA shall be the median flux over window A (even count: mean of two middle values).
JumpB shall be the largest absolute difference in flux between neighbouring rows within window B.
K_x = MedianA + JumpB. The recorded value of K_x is 21.8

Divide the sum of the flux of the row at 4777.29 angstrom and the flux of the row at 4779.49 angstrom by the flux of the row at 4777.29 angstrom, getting 1.98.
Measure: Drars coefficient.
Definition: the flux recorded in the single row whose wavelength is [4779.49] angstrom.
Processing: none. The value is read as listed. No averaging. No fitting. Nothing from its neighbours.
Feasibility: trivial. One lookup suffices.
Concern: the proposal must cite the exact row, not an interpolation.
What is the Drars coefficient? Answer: 17.82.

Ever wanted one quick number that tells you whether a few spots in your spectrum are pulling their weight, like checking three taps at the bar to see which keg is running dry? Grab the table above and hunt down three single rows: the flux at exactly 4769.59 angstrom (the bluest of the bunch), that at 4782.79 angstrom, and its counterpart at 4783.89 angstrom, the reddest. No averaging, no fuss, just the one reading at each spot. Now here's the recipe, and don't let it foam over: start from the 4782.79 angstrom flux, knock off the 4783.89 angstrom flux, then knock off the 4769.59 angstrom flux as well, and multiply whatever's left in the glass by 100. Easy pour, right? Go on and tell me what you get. -1946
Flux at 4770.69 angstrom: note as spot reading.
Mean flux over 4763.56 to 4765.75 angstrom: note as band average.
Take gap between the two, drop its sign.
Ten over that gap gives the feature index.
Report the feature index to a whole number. 7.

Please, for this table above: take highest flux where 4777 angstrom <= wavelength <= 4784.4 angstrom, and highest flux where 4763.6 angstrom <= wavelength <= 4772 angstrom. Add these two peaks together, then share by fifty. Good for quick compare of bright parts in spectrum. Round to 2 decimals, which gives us 0.78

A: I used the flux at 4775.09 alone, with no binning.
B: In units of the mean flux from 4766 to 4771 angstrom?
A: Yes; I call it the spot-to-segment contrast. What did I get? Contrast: 1.01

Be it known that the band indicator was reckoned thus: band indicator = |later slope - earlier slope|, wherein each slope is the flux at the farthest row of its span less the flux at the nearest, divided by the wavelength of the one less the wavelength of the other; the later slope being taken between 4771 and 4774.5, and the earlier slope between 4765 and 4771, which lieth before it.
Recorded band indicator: 0.51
